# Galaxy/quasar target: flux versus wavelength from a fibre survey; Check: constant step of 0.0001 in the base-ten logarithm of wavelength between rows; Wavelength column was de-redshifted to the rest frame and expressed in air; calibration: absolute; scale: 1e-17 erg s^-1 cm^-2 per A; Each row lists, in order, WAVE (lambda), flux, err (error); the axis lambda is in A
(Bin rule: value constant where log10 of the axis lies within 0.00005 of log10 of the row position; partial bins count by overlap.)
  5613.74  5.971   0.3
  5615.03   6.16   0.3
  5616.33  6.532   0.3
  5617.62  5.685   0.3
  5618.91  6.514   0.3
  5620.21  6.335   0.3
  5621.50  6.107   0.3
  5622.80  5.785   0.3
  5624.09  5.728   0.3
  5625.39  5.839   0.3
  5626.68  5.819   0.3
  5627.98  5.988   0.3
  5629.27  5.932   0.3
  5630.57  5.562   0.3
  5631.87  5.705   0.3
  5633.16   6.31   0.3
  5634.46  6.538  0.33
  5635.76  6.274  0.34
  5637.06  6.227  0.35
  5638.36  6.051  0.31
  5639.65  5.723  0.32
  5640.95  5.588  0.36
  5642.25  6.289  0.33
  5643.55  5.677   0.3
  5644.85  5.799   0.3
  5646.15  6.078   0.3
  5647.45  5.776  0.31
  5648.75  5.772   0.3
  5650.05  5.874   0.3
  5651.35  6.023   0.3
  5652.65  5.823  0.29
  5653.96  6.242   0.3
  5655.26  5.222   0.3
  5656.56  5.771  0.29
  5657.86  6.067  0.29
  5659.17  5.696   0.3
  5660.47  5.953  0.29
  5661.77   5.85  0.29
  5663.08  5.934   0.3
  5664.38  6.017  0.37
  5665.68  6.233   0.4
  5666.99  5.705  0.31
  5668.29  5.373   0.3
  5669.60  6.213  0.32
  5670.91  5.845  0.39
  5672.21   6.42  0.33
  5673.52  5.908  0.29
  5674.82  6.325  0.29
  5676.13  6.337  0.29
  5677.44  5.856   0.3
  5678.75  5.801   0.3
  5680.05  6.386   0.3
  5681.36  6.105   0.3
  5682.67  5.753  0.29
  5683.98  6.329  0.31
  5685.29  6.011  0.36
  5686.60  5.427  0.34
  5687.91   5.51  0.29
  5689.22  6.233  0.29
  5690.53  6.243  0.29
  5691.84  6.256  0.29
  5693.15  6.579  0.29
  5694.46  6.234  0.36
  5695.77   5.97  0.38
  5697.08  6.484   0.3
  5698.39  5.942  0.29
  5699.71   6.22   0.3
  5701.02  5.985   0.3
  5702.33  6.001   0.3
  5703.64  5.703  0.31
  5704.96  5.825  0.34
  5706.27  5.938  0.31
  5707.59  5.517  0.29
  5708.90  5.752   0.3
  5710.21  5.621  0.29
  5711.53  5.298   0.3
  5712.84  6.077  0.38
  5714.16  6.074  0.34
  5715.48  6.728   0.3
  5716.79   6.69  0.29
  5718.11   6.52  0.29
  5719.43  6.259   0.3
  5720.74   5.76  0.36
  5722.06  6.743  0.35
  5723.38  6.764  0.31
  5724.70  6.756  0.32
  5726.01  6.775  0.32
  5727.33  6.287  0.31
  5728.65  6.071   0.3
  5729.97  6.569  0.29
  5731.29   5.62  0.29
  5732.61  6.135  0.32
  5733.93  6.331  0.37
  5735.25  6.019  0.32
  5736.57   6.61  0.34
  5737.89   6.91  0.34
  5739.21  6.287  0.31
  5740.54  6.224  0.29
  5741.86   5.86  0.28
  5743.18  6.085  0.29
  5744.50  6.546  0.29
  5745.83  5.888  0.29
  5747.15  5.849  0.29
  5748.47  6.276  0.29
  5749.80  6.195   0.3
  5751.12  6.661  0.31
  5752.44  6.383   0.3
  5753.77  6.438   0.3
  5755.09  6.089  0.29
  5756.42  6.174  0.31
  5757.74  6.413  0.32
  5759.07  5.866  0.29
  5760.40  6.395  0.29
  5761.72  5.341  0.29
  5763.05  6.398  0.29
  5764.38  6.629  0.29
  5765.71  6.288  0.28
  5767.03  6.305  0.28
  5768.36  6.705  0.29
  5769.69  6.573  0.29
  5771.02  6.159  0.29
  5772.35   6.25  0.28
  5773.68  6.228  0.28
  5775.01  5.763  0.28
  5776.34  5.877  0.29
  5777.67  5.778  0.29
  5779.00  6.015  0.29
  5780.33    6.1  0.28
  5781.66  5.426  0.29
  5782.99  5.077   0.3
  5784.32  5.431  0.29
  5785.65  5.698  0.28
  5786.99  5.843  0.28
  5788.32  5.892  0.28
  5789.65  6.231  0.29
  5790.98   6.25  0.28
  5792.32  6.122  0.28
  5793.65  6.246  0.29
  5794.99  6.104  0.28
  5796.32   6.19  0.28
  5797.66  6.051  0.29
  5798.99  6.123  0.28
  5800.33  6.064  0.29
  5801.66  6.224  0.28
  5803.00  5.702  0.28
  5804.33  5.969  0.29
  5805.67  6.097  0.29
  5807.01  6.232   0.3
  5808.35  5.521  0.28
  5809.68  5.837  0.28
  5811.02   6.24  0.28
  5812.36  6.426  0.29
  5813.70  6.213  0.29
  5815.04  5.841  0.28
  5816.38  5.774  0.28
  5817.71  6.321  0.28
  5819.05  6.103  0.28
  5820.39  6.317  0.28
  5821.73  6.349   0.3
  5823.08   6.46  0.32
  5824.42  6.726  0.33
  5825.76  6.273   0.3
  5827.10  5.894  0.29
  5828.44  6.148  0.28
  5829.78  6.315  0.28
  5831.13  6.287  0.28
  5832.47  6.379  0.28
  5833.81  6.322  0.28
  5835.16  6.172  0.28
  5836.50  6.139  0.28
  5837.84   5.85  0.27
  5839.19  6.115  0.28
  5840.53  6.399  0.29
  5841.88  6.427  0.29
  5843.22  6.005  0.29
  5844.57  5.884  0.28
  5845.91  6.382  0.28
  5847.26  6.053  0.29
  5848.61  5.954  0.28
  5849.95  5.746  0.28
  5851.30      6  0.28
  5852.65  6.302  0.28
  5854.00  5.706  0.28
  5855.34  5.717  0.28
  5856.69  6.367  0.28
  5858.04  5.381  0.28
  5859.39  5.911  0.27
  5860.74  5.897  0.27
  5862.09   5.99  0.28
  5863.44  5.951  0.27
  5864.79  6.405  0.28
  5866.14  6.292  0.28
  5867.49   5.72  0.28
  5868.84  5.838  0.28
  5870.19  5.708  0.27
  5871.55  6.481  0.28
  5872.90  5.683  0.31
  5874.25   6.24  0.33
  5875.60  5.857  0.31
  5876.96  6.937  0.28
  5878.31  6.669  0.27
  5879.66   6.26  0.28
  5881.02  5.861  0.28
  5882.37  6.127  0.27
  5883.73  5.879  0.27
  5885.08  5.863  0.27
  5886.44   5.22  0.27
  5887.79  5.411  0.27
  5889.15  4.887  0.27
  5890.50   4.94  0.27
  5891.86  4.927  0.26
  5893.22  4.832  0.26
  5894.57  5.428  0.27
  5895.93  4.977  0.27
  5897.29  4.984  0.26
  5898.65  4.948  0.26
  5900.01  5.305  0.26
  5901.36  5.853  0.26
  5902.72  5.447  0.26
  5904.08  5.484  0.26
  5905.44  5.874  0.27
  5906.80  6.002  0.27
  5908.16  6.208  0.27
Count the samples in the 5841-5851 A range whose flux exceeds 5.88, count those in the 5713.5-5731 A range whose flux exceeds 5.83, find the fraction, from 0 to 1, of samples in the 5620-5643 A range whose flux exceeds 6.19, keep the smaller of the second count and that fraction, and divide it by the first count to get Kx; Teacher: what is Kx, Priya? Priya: 0.056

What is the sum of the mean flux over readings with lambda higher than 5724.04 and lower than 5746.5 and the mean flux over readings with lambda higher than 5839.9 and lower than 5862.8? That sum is 12.30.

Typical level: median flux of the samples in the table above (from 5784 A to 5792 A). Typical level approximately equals 5.87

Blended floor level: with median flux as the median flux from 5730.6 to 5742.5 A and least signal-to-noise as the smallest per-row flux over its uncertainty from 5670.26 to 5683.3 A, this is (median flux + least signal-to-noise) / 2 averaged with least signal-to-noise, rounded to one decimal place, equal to 12.8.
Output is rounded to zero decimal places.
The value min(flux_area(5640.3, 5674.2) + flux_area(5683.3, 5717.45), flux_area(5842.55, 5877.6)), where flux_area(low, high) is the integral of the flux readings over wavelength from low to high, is 211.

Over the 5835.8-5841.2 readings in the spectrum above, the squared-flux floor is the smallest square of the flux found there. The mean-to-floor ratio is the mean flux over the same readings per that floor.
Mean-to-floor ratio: 0.179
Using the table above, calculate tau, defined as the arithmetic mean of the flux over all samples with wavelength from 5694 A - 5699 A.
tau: 6.16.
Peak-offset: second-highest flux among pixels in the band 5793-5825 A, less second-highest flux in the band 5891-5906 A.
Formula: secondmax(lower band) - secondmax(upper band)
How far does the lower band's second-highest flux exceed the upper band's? 0.6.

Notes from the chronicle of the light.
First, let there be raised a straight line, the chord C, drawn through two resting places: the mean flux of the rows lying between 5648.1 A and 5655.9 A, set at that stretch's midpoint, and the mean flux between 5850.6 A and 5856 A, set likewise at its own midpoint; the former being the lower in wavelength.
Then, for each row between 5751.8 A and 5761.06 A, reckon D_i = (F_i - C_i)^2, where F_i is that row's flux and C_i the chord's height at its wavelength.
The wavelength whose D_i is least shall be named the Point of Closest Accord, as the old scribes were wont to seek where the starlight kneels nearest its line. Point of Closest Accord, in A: 5759.07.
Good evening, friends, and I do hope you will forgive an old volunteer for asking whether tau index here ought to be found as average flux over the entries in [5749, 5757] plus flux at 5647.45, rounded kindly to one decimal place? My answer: 12.1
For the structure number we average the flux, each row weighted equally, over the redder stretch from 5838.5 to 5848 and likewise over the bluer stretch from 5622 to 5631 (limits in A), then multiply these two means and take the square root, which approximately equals 5.99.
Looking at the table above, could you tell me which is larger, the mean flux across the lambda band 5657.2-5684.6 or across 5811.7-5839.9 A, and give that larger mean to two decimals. 6.21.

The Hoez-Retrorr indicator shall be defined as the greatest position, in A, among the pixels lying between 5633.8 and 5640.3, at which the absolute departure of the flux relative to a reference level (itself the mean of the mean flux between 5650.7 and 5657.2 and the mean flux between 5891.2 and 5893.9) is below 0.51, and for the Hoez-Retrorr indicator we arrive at 5639.65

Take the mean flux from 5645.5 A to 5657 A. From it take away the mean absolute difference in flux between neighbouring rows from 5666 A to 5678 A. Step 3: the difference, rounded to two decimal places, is 5.40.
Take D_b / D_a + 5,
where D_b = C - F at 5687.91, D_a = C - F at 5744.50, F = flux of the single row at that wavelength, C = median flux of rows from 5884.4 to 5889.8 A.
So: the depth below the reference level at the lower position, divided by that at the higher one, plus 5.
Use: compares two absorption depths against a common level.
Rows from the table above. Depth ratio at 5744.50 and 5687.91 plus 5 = 5.2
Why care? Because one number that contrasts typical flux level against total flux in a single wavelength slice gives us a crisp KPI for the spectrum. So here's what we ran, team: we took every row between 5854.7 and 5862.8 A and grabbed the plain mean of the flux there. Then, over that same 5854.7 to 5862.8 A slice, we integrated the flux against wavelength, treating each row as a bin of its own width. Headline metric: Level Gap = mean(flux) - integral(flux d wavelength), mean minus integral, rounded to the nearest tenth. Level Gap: -41.7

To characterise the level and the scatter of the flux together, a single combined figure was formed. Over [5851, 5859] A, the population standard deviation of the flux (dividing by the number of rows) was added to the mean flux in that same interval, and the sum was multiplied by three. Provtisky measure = 18.8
